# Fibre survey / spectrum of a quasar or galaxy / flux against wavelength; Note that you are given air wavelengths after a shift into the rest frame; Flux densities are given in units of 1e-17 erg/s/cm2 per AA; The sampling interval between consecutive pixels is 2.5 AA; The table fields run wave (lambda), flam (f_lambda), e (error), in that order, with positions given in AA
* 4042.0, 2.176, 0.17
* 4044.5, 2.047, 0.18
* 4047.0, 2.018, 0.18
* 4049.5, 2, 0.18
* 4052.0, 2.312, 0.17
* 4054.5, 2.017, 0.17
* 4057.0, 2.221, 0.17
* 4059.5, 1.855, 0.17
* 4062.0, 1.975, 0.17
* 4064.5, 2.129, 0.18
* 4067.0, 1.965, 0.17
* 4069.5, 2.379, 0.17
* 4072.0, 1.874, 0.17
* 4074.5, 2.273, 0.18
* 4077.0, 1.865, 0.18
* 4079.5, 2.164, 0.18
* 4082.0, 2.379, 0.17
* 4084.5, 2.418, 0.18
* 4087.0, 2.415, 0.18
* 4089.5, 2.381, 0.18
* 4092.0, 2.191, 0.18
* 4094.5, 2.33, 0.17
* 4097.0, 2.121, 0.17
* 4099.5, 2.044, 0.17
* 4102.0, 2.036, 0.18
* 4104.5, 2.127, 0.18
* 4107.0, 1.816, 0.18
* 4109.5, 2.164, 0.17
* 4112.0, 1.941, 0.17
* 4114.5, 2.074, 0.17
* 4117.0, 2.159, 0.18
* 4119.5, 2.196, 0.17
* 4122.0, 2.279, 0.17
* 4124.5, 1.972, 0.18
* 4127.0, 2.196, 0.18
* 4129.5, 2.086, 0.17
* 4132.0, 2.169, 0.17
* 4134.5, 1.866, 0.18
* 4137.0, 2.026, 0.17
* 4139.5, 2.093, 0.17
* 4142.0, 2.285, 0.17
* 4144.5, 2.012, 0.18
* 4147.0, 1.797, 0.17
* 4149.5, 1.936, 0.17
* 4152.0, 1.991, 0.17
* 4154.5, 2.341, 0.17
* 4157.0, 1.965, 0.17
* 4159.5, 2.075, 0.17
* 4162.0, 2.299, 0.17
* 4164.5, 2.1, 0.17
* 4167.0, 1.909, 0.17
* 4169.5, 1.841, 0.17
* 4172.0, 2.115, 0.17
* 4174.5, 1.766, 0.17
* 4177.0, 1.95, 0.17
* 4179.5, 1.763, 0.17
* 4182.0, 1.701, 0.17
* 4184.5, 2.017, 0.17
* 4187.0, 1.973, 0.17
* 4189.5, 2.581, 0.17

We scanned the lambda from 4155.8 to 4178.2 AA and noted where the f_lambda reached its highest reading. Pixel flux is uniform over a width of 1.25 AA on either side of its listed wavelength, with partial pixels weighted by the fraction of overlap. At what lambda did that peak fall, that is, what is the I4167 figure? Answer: 4162.0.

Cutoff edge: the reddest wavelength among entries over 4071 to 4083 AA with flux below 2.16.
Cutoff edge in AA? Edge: 4077.0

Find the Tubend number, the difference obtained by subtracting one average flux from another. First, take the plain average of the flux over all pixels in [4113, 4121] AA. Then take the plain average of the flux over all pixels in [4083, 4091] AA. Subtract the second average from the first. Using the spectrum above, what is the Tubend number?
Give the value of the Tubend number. -0.26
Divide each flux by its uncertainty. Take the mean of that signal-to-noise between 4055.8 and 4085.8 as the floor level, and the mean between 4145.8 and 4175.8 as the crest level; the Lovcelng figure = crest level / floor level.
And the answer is 0.97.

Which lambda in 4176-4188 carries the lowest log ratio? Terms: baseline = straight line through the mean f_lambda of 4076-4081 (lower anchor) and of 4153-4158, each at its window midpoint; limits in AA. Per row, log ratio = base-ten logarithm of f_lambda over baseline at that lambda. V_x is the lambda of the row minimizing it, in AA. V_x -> 4182.0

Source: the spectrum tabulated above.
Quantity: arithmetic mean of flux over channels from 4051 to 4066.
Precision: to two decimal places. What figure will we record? 2.08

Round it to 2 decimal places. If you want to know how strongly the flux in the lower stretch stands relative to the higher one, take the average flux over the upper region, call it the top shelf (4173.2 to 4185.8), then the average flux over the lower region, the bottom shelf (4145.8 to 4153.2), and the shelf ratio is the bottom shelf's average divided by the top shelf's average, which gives 1.04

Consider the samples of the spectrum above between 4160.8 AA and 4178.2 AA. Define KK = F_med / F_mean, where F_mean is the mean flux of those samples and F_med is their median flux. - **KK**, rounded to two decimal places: 0.98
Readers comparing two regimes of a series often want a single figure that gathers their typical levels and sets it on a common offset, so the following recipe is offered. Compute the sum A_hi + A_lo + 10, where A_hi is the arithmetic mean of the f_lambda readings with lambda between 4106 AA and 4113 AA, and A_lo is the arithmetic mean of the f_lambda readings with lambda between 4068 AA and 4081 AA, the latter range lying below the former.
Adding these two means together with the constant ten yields 14.1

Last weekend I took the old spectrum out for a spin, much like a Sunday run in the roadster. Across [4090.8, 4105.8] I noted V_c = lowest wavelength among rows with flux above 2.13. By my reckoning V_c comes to 4092.0 AA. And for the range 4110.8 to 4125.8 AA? 4117.0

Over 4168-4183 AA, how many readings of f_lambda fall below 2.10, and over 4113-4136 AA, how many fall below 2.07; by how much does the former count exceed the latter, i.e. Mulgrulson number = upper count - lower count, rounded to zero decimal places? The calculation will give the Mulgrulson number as 3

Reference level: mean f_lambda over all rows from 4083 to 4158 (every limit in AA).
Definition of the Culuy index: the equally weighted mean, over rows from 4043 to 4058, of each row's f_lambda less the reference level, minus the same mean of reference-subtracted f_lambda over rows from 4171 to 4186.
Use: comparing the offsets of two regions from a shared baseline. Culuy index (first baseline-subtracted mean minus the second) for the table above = 0.22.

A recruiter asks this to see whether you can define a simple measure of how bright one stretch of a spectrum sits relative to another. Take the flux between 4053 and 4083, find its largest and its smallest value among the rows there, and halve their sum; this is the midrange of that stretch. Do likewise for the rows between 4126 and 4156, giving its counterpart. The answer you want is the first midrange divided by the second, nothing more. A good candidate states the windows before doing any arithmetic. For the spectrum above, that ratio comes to 1.02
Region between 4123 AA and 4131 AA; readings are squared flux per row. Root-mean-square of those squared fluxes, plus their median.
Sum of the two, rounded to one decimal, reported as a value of 8.7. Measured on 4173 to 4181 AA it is 6.5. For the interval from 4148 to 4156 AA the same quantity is 8.4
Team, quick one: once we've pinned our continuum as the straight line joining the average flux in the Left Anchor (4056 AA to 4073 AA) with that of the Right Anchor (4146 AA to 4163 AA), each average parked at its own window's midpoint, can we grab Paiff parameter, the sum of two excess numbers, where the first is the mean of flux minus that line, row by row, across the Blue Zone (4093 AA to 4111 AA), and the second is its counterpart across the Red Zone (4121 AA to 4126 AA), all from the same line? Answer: 0.10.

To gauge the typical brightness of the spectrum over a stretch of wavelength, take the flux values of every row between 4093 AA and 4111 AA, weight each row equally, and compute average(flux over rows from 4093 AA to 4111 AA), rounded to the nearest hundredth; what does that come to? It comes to 2.09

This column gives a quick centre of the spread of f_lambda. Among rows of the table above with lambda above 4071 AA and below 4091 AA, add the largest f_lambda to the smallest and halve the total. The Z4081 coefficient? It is 2.14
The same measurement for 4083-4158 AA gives 2.11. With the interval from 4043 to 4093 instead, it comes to 2.14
